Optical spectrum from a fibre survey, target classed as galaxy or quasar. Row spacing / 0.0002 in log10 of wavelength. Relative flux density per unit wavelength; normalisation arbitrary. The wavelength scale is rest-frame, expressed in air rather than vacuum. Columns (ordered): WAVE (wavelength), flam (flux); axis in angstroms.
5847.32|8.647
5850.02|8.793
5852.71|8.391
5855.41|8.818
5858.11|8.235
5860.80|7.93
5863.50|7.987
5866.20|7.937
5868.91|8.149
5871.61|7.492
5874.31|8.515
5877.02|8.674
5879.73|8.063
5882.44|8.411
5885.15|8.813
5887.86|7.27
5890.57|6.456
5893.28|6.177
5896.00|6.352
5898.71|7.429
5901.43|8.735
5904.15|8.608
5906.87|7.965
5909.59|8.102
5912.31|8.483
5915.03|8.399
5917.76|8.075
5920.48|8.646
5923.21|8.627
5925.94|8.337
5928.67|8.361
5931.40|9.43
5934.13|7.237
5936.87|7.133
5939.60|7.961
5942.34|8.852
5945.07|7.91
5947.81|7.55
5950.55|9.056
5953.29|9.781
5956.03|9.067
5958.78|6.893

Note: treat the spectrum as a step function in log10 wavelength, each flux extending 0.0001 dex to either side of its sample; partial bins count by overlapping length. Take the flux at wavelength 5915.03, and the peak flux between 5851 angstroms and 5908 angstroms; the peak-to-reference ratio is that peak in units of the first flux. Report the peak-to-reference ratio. 1.05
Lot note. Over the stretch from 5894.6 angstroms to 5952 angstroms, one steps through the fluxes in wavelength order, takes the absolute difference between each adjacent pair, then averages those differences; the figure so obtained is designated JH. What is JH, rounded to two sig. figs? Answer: 0.64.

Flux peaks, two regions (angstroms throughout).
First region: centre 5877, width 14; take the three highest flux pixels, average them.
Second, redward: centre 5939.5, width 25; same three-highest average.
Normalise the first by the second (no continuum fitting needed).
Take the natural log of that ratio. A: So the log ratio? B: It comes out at -0.07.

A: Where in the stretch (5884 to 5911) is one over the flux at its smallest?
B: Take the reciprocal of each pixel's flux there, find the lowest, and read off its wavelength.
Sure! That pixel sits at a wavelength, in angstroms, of 5885.15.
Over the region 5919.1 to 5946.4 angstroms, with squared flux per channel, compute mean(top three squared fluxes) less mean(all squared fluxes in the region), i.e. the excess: 12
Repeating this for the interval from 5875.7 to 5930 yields 12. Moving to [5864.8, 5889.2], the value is 9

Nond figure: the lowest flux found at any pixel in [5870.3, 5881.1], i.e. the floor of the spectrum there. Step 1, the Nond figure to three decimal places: 7.492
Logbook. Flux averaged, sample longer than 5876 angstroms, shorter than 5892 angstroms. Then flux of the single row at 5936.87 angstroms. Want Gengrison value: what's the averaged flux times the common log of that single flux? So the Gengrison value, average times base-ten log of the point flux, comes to 6.8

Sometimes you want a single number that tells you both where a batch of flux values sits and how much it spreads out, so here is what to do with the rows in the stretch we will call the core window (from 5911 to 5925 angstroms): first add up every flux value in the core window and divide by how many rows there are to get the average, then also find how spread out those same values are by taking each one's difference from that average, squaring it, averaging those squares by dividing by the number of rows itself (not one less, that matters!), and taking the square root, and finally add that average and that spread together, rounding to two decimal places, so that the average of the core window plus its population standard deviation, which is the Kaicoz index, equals 8.65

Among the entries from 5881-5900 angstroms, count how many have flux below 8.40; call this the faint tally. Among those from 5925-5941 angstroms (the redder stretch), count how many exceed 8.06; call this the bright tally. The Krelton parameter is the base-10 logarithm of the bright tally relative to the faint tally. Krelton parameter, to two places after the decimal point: -0.22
